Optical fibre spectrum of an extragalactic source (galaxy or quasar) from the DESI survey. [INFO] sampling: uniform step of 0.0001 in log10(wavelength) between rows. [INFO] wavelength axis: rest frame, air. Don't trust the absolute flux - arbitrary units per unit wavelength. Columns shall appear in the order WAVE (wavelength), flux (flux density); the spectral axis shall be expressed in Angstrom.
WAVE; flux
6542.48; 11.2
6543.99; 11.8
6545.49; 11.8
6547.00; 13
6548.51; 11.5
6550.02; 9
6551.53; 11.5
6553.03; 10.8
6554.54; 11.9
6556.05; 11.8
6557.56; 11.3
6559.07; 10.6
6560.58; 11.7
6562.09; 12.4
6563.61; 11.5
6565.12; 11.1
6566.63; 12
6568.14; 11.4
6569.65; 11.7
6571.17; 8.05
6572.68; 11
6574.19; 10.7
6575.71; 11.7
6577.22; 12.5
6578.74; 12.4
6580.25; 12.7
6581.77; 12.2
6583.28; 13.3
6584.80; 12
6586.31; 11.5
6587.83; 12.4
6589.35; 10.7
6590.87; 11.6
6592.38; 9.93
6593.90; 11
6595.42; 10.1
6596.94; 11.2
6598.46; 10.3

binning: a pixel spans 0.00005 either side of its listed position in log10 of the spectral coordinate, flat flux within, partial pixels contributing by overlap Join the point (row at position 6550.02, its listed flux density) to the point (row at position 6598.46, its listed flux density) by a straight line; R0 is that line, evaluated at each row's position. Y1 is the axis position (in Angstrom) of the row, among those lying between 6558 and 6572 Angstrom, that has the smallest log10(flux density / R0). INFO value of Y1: 6571.17 Angstrom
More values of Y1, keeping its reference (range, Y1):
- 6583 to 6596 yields 6592.38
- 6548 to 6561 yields 6550.02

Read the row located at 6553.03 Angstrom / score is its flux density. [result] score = 10.8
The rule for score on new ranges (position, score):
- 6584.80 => 12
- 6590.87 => 11.6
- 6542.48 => 11.2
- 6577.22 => 12.5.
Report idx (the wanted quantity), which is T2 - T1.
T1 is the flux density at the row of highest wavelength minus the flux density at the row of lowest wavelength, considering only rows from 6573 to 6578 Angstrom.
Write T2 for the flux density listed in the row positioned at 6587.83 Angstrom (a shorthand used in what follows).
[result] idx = 10.6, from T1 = 1.80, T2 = 12.4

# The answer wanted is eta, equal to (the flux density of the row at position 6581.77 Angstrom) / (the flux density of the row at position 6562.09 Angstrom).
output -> 0.98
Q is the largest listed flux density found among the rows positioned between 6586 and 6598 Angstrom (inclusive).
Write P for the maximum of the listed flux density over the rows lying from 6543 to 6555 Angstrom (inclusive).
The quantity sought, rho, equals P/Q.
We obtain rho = 1.05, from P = 13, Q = 12.4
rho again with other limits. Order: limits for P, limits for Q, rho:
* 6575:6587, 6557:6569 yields 1.07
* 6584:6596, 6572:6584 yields 0.93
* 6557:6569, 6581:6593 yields 0.93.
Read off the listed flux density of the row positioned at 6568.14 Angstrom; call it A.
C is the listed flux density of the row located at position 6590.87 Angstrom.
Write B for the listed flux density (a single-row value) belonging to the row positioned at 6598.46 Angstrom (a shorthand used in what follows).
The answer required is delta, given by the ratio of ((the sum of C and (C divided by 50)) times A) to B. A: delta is 13.1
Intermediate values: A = 11.4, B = 10.3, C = 11.6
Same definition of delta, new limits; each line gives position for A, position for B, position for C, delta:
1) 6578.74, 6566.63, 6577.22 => 13.2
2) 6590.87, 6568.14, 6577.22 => 13.0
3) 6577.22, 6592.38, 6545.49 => 15.2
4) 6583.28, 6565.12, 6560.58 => 14.3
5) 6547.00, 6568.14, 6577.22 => 14.5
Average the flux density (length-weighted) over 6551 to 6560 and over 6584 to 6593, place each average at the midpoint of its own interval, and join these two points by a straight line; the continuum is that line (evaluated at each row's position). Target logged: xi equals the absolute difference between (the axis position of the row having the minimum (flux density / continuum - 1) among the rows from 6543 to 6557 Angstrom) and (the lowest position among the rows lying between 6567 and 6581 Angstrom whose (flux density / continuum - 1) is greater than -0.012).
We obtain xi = 18.1 Angstrom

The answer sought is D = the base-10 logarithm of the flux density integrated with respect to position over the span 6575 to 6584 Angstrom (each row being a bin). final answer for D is 9.9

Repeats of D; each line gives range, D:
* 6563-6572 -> 9.3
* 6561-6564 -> 3.2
